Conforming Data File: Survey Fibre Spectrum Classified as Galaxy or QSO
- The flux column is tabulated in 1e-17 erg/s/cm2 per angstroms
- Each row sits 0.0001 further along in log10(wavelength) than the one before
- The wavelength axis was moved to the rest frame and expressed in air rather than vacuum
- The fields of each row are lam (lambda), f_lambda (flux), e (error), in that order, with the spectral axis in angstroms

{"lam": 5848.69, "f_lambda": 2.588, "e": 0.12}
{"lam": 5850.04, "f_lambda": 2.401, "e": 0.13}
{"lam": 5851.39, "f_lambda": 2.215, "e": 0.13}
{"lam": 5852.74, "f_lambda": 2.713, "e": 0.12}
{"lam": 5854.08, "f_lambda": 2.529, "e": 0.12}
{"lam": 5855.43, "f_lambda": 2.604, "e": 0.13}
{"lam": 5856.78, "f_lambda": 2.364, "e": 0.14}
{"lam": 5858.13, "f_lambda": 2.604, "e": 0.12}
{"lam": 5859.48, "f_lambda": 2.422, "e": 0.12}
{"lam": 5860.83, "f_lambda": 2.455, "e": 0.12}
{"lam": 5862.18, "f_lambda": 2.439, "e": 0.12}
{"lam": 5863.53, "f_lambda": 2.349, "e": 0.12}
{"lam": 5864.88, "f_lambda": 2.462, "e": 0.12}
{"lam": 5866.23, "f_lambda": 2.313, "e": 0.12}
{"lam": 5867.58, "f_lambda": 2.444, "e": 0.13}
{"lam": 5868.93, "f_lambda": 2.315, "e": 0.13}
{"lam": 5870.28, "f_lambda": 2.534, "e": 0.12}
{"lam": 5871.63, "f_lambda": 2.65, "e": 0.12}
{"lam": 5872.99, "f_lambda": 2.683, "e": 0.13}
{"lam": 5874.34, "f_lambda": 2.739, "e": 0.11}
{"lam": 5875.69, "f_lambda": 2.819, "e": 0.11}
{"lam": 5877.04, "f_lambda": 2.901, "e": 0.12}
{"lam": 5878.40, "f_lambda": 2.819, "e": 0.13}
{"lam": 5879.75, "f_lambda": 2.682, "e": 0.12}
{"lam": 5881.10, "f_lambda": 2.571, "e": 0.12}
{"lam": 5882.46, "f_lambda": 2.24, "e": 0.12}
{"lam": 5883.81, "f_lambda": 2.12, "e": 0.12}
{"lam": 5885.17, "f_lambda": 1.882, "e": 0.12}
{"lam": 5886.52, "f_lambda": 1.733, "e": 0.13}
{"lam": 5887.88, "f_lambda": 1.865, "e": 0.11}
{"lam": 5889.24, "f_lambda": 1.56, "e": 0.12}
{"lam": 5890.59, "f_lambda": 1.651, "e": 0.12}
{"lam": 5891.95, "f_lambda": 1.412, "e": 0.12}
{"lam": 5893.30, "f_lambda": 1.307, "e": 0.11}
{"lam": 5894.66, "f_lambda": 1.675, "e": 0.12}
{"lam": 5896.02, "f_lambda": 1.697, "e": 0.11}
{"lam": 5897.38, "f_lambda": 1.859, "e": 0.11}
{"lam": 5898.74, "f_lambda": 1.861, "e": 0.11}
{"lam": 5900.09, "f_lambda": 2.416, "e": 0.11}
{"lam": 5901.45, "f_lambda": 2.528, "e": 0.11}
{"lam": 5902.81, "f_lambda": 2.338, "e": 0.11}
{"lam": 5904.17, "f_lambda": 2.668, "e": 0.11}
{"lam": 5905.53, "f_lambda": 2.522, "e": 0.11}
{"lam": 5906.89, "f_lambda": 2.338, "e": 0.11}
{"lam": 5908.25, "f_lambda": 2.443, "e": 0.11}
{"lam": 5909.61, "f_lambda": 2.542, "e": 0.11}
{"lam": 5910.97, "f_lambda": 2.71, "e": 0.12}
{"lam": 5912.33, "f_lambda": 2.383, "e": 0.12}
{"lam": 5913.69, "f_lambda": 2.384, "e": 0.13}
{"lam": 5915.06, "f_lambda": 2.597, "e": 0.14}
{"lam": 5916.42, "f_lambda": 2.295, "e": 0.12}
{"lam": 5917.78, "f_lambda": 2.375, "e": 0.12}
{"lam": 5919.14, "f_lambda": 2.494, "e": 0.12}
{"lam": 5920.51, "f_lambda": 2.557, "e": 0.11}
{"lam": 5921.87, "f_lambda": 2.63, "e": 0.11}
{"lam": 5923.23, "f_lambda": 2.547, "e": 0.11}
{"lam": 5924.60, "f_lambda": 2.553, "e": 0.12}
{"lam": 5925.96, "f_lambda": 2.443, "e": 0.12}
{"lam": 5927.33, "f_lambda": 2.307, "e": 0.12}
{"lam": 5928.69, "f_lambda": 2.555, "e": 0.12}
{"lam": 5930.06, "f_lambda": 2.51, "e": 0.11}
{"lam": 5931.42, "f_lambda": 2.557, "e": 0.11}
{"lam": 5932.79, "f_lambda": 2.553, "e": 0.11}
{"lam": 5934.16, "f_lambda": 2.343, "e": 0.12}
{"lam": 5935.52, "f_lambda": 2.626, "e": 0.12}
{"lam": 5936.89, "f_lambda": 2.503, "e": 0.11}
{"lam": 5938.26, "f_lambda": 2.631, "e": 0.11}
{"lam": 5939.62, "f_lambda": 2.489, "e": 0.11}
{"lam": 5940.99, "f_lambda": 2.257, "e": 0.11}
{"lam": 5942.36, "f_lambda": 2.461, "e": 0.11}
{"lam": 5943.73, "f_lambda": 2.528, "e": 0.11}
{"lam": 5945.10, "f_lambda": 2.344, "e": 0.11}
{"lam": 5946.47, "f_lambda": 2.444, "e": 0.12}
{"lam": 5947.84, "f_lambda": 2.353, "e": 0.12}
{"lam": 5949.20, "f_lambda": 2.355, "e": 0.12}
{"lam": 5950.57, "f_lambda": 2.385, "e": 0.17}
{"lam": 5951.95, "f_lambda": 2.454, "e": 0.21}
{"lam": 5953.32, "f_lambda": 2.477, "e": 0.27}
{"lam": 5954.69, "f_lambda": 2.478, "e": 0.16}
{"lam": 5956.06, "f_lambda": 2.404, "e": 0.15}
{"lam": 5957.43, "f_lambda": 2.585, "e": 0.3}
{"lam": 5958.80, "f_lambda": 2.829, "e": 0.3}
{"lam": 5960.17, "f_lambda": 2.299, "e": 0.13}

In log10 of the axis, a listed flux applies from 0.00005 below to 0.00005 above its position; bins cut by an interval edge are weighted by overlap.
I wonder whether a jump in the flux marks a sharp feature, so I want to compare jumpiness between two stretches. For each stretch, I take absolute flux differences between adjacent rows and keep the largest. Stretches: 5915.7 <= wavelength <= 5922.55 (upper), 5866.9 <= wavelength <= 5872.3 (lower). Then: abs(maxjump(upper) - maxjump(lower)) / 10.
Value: 0.010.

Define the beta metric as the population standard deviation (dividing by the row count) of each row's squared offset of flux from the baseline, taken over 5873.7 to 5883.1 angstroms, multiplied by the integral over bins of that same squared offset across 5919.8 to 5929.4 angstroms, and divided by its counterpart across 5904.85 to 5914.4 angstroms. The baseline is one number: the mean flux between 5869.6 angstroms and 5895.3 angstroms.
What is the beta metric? 0.185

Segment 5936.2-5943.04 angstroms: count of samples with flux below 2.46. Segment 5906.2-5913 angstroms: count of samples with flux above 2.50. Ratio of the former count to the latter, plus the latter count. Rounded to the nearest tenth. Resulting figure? 2.5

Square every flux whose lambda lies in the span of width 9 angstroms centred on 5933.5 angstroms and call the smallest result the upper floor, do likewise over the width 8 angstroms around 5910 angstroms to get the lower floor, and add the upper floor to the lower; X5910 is 11.0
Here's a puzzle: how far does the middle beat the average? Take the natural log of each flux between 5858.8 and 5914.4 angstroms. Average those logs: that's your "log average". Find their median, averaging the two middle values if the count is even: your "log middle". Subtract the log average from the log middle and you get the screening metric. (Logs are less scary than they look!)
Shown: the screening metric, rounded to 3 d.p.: 0.074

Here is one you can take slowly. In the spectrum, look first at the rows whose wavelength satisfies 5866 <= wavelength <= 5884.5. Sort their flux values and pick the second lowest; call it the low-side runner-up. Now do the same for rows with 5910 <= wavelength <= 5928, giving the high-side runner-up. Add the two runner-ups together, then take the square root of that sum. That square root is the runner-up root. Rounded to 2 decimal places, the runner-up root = 2.13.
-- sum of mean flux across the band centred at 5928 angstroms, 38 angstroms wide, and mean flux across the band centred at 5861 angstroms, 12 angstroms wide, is 4.93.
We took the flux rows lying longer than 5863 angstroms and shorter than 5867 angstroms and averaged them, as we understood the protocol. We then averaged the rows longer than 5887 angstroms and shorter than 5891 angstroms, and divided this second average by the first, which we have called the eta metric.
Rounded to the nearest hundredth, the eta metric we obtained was 0.71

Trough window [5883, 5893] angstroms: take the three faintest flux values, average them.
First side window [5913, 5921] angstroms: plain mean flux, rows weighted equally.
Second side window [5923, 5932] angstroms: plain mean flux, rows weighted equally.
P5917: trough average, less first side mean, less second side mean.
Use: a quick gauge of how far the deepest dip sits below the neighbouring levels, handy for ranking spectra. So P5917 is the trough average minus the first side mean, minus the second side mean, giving -3.4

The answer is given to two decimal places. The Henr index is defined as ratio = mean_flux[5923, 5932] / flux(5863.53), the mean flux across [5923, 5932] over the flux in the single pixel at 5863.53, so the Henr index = 1.06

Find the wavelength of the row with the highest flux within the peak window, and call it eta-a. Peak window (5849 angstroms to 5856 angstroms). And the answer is 5852.74 angstroms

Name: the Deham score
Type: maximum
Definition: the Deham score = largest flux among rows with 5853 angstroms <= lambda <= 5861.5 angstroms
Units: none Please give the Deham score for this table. 2.604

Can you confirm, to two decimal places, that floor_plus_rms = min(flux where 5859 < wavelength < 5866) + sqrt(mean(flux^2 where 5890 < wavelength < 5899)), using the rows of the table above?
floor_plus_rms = 4.00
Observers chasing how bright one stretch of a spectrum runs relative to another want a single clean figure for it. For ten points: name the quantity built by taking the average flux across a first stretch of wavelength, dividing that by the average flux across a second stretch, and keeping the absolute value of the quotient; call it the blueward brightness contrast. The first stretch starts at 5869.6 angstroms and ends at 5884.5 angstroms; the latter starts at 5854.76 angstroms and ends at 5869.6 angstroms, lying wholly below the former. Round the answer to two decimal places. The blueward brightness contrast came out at 1.07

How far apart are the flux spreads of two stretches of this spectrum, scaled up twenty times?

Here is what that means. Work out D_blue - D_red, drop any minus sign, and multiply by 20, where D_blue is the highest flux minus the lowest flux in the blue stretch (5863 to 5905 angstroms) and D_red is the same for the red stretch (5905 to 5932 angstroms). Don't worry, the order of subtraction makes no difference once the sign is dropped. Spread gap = 24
